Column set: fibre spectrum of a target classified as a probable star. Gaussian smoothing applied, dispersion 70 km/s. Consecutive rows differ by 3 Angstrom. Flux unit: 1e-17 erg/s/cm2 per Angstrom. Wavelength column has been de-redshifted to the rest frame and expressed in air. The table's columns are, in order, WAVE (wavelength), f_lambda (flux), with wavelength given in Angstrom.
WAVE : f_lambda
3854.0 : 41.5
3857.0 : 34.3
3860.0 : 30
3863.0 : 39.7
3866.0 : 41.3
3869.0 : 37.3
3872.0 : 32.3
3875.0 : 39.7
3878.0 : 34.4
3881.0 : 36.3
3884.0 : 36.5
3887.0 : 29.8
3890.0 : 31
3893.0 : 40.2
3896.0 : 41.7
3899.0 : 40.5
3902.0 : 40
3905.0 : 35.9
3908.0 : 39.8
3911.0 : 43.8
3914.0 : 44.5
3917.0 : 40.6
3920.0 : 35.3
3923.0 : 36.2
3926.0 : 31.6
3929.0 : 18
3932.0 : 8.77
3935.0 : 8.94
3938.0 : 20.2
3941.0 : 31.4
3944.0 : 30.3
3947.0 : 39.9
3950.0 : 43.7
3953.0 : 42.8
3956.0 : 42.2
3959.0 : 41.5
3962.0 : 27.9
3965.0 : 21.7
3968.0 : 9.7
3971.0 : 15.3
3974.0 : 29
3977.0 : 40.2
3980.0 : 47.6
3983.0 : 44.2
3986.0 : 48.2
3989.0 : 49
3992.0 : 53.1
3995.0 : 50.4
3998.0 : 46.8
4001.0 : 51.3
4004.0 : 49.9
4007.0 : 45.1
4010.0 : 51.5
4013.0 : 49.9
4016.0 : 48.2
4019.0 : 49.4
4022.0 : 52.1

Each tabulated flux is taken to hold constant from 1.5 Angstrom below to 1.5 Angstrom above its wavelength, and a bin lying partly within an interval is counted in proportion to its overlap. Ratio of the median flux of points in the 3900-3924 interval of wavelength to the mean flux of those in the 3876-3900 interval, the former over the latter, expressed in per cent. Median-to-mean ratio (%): 110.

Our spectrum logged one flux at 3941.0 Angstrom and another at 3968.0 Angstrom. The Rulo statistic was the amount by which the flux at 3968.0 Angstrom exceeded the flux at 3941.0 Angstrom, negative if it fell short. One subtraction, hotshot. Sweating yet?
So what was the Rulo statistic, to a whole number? -22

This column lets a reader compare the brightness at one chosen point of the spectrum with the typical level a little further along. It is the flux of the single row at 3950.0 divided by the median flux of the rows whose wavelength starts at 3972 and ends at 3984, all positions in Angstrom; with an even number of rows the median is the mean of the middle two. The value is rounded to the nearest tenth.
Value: 1.0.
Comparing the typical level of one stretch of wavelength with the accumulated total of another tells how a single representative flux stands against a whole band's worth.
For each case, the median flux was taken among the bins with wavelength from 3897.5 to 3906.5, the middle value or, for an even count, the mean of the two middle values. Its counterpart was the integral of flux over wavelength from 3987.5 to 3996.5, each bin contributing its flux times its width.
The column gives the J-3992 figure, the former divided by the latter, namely 0.087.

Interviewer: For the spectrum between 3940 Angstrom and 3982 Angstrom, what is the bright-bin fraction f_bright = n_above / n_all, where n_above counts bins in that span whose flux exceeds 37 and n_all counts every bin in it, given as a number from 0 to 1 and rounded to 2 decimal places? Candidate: 0.50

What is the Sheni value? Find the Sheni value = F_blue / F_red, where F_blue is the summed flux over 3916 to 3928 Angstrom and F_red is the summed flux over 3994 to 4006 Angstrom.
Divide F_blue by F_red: 0.72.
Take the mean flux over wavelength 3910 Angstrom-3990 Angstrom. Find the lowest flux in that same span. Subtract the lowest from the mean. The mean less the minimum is 24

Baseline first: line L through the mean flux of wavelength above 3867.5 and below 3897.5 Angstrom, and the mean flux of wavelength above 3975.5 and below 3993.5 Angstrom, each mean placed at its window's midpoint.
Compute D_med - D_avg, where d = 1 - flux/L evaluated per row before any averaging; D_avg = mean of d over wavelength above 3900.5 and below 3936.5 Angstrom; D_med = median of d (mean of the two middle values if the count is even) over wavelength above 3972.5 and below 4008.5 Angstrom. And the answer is -0.2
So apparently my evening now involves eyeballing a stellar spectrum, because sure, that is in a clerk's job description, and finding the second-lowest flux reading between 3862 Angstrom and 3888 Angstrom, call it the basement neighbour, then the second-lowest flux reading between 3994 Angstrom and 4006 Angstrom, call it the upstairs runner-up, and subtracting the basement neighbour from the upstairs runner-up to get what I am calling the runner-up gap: 18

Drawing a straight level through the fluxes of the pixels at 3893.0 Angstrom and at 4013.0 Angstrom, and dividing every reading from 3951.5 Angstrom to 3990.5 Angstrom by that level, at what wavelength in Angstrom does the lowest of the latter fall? 3968.0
